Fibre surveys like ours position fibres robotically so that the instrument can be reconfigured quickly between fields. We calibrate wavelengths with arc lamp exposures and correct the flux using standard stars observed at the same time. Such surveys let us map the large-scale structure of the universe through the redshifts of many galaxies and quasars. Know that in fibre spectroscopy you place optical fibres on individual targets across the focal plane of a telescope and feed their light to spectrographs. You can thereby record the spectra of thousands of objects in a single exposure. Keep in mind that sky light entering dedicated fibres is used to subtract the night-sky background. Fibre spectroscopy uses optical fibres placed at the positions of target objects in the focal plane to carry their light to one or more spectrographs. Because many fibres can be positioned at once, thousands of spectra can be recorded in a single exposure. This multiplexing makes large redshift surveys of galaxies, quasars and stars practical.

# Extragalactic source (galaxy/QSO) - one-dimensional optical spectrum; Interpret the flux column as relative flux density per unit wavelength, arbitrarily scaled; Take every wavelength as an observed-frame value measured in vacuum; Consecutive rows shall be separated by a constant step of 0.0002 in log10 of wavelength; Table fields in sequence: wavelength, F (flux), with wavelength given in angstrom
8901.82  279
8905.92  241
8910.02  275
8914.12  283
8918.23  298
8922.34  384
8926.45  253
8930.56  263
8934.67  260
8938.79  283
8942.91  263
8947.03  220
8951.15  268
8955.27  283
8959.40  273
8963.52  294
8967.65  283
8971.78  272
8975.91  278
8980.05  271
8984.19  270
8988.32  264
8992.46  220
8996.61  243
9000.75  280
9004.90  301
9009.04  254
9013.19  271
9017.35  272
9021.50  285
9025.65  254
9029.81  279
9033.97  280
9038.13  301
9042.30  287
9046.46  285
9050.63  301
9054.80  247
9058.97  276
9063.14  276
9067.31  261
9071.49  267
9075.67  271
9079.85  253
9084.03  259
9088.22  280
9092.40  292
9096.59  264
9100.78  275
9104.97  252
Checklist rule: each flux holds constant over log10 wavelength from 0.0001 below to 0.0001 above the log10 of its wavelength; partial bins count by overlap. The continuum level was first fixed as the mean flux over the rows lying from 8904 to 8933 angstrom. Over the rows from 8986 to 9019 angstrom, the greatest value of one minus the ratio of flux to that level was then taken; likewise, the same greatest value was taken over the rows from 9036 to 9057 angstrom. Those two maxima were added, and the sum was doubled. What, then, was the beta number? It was 0.73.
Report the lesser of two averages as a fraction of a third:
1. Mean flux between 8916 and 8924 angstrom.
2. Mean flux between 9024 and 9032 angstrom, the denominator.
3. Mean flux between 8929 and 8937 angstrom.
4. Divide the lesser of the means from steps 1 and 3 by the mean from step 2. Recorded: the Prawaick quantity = 0.98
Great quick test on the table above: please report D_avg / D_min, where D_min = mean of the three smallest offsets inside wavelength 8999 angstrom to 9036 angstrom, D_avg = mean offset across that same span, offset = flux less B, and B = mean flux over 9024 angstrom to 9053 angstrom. 0.36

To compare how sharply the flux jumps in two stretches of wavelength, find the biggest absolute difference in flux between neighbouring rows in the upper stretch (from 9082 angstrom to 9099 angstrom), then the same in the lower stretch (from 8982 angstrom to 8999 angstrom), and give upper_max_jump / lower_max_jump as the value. 0.6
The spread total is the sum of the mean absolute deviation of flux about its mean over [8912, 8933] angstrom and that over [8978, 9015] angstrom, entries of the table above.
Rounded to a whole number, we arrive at 52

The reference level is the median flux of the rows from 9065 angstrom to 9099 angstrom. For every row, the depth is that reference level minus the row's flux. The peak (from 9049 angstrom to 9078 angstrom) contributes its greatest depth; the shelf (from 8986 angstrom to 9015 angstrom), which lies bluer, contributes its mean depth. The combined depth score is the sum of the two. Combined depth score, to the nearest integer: 22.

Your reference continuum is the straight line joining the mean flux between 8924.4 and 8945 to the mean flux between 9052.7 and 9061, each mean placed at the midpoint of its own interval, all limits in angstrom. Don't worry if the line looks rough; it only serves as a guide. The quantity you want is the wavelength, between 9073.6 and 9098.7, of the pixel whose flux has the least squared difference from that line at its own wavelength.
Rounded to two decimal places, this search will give 9084.03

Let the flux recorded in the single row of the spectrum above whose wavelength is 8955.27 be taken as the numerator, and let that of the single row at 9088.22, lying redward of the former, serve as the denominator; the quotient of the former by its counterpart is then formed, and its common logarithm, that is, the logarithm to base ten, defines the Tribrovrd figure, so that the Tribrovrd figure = 0.005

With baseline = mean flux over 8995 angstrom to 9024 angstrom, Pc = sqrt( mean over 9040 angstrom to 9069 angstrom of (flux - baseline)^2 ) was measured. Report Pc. 17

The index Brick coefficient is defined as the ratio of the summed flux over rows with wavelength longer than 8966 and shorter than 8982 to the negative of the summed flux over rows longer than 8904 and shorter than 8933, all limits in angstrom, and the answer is -0.55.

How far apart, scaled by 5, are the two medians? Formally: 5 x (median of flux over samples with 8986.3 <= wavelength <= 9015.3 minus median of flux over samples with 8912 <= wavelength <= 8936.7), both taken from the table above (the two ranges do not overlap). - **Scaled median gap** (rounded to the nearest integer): -45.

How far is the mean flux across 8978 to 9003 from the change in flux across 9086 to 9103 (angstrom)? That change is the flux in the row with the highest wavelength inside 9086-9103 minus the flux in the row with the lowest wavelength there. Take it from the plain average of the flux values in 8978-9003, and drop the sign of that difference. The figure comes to 263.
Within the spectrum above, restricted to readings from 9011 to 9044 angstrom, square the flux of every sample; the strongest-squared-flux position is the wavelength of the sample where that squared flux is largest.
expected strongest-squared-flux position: 9038.13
